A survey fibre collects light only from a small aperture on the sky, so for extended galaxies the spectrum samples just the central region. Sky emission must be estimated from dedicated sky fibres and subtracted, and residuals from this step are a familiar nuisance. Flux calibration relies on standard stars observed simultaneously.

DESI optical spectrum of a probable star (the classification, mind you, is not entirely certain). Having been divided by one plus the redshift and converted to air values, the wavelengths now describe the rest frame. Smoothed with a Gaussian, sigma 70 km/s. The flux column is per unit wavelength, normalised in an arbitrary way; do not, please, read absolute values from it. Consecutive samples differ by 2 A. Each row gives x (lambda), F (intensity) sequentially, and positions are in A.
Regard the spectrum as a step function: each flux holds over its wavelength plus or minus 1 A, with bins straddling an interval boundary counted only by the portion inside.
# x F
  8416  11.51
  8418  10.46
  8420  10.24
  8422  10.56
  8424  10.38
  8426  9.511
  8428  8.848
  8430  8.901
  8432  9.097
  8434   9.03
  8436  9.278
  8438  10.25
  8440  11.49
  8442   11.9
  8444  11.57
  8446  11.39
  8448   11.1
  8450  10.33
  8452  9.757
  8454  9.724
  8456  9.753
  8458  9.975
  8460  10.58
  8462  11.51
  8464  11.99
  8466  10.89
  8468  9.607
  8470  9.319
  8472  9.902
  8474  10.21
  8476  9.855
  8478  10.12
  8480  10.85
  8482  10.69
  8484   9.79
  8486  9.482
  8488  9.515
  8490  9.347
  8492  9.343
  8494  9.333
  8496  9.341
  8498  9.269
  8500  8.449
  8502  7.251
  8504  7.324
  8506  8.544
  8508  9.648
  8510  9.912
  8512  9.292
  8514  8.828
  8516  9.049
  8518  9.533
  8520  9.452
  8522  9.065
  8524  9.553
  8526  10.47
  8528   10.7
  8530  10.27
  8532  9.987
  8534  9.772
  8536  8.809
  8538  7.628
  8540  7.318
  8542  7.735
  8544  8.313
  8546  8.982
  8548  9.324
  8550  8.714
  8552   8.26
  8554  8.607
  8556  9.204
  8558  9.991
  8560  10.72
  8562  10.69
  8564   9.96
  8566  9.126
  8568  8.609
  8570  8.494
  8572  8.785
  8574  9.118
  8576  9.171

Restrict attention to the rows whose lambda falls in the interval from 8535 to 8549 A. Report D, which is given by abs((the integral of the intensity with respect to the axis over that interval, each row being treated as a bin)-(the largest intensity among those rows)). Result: 107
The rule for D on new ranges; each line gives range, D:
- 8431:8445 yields 133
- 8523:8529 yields 51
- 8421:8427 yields 50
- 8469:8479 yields 89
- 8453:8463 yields 92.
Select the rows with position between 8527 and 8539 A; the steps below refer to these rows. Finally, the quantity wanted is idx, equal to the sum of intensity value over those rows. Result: 57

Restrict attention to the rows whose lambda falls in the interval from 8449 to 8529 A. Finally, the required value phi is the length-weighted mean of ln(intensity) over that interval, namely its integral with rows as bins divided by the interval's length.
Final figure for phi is 2.27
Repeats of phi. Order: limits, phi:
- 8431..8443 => 2.31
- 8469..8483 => 2.31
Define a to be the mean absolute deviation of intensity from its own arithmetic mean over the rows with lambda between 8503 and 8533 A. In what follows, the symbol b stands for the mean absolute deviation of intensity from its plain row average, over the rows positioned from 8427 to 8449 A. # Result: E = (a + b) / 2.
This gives 0.86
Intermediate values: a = 0.6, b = 1.12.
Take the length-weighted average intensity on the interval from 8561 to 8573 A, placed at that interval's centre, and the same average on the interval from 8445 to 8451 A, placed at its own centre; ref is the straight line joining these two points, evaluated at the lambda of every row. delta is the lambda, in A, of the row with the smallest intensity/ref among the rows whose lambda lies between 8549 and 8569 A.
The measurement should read 8552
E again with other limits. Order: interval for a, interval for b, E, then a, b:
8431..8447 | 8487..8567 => 0.89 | 1.1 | 0.69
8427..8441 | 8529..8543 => 0.90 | 0.8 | 1.05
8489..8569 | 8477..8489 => 0.59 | 0.7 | 0.48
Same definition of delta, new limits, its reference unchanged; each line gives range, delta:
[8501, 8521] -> 8502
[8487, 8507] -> 8502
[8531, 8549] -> 8540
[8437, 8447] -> 8438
